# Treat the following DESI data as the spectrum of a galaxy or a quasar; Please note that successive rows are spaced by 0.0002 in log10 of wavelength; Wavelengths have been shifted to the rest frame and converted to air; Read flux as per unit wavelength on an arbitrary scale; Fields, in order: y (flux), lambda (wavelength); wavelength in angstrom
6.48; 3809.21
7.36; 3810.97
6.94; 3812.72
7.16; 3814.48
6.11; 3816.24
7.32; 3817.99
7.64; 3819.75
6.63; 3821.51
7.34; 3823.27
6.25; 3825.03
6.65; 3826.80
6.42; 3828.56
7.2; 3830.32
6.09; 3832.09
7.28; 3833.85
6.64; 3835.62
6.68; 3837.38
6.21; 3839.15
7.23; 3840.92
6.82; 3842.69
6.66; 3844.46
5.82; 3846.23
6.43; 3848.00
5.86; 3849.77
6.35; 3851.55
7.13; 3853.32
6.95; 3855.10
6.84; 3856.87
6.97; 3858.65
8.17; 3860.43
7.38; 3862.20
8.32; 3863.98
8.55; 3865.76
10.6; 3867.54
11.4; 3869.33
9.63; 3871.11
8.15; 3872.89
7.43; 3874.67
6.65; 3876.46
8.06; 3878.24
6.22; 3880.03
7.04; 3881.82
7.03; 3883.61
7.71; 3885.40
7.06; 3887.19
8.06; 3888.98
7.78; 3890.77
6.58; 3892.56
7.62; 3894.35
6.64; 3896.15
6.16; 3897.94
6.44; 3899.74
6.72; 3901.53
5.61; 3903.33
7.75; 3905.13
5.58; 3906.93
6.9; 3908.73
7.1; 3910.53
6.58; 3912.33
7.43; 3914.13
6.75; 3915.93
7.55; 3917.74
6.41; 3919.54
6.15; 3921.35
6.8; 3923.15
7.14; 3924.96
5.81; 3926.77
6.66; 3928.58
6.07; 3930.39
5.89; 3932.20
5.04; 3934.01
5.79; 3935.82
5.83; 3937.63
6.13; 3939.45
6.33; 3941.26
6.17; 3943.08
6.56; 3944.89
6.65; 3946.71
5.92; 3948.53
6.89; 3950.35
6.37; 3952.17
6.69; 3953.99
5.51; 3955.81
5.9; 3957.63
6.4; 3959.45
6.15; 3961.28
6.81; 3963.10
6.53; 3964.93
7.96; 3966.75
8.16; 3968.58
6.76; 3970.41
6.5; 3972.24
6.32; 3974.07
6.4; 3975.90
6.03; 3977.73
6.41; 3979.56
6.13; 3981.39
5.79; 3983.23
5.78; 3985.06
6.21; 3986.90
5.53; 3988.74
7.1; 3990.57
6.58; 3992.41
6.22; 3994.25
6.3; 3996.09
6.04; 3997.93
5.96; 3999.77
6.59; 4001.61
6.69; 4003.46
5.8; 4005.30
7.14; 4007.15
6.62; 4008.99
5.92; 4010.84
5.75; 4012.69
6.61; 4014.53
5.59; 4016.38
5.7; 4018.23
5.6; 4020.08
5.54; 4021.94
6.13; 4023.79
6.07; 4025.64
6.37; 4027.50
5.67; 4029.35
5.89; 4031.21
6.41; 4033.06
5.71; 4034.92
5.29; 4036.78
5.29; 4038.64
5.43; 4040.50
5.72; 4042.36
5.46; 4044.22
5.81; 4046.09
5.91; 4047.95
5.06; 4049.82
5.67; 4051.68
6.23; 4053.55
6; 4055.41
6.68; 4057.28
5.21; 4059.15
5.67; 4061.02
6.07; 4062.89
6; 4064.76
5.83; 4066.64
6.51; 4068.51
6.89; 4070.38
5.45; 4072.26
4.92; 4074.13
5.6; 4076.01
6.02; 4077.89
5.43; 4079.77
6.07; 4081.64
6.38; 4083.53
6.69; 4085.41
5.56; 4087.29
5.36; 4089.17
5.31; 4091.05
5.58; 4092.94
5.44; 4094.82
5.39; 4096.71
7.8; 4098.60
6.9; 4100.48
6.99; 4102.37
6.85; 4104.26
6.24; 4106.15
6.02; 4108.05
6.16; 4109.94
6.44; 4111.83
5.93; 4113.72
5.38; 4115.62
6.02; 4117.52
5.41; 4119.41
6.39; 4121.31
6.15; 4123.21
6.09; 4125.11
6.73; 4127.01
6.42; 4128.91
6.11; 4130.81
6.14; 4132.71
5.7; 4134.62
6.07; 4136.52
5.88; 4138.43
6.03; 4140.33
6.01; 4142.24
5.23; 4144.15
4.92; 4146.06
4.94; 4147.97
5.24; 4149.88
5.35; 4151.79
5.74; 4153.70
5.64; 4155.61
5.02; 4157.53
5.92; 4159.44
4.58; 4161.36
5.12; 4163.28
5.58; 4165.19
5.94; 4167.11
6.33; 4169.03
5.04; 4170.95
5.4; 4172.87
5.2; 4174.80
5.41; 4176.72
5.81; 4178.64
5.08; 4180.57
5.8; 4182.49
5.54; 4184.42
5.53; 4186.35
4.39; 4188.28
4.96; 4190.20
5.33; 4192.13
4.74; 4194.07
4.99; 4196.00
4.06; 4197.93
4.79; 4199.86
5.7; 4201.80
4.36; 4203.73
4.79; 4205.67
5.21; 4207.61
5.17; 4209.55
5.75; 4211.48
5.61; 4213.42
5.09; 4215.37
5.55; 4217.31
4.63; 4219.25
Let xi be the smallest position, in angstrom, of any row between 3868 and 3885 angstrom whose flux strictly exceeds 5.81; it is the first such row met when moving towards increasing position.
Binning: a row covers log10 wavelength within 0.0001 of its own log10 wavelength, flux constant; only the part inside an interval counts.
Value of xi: 3869.33 angstrom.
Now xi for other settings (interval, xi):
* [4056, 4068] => 4057.28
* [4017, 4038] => 4023.79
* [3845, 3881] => 3846.23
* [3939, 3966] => 3939.45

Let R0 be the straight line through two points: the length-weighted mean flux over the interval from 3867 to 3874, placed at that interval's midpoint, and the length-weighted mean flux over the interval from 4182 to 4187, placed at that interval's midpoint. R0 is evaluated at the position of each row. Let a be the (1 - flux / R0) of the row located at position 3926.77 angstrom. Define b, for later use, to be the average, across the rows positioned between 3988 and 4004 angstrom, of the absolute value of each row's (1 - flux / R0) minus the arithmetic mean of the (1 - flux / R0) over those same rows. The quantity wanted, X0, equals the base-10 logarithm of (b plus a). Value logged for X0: -0.39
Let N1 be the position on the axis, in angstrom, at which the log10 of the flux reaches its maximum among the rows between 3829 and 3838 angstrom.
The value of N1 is 3833.85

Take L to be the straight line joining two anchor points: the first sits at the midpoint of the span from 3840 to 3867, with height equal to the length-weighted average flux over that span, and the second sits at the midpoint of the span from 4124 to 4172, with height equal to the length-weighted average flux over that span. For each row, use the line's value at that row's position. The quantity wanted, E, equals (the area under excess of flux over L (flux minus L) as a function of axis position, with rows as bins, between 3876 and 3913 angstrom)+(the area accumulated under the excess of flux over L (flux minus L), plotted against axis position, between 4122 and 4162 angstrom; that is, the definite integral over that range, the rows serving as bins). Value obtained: 2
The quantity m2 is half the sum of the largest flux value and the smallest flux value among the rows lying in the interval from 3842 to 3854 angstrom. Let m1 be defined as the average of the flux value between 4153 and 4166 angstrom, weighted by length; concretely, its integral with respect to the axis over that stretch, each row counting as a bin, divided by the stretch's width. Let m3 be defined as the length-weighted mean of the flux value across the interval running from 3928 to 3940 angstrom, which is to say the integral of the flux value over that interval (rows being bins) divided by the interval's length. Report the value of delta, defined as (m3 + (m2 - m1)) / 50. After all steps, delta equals 0.140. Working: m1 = 5.4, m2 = 6.5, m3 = 5.9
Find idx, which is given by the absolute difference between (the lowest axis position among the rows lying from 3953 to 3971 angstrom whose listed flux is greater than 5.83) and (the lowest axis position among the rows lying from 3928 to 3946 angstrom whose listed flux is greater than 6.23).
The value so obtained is 25.4 angstrom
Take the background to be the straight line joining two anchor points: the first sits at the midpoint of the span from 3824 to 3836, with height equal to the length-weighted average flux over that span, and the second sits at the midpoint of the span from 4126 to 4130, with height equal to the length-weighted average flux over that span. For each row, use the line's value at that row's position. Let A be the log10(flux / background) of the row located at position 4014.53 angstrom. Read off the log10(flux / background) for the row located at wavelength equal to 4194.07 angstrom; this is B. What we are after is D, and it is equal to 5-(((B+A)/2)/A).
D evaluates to 67.5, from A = 0.00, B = -0.139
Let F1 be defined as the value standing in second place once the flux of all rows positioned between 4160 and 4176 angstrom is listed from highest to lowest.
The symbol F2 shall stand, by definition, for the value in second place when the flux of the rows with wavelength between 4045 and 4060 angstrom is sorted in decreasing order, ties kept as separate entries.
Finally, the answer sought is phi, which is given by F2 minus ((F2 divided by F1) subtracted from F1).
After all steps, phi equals 1.3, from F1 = 5.94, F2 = 6.23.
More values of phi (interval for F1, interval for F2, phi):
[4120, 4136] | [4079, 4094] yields 1.0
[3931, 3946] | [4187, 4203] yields -0.2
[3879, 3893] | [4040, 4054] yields -1.1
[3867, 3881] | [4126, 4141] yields -3.6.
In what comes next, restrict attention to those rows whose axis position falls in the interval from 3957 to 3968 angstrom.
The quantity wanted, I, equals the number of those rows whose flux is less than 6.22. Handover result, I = 2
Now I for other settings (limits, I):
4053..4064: 4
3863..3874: 0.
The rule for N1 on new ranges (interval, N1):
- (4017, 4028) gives 4027.50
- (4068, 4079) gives 4070.38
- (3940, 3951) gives 3950.35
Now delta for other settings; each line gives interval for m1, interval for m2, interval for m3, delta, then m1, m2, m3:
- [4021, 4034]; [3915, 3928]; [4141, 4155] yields 0.121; 6.0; 6.7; 5.4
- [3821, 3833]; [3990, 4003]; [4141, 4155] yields 0.105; 6.7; 6.5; 5.4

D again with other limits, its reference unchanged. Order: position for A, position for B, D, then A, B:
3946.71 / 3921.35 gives 11.6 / 0.00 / -0.032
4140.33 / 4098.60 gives 5.5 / -0.04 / 0.075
